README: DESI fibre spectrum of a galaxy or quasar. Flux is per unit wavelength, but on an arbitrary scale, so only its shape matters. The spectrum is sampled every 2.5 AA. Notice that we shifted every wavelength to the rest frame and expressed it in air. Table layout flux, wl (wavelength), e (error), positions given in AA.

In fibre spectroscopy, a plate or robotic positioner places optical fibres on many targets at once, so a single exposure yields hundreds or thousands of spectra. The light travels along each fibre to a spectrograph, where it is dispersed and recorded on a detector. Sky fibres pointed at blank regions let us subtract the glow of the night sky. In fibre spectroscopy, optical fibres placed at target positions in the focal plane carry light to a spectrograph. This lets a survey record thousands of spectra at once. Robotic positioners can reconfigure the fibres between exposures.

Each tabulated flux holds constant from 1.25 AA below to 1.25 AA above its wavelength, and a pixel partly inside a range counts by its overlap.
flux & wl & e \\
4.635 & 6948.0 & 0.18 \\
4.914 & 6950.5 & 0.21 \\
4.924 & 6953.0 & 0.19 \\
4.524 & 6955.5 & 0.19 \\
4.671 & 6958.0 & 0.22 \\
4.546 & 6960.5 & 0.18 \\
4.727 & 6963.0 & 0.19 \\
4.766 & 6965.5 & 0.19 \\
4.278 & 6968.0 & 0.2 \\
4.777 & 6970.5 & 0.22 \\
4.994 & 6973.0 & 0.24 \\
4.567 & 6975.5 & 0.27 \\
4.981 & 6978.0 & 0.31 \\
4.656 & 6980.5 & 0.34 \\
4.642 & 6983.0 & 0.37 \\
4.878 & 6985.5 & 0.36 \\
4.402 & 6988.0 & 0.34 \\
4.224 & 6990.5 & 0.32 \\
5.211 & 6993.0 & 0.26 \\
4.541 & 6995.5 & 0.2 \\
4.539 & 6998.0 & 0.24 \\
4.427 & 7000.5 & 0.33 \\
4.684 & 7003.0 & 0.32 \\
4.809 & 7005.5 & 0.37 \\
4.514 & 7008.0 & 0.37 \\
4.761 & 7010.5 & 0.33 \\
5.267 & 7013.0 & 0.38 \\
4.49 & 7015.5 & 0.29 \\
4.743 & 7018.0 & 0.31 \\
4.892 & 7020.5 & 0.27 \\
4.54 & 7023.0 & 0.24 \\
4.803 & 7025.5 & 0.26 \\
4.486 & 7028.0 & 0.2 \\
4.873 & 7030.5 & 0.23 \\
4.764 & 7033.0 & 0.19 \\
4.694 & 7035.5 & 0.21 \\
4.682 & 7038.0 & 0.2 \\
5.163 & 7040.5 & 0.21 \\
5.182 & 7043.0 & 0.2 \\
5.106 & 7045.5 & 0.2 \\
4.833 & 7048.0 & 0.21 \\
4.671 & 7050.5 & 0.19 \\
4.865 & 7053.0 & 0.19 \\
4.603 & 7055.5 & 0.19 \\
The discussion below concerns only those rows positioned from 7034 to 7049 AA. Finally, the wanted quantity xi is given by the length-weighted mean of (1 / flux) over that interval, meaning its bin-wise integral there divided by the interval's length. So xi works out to 0.203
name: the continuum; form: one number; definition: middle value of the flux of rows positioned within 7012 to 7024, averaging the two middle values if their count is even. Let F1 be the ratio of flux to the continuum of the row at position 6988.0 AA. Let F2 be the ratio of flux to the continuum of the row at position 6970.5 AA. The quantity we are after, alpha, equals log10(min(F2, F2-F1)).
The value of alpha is -1.1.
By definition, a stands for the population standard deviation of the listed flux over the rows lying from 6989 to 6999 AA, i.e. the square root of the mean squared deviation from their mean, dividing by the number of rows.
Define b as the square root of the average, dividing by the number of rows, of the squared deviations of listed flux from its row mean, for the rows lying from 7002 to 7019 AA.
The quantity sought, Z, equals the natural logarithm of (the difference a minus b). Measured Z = -2.1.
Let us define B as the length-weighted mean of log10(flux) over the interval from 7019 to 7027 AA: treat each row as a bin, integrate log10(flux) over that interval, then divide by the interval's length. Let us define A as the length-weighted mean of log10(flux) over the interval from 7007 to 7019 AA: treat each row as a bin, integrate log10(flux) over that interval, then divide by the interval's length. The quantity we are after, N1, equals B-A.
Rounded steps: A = 0.677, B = 0.675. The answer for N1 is -0.002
